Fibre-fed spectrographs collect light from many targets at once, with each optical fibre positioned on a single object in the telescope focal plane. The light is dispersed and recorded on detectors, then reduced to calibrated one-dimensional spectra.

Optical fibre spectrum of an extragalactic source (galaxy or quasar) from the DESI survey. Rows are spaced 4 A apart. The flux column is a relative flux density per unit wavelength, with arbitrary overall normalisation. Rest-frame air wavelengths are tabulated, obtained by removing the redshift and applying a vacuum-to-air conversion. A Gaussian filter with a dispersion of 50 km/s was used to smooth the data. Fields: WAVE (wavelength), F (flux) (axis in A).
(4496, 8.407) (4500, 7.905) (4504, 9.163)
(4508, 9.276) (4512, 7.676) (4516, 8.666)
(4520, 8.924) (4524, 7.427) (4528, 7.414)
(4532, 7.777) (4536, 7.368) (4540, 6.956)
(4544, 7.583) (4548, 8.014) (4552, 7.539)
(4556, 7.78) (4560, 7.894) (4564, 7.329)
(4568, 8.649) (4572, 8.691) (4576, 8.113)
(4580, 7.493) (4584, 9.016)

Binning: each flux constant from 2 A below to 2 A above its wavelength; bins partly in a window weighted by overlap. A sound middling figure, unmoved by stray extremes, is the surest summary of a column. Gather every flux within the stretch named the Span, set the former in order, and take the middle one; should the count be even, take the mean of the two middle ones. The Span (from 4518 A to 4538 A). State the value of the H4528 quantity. 7.4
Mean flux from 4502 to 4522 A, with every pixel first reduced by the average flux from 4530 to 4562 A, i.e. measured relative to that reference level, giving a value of 1.13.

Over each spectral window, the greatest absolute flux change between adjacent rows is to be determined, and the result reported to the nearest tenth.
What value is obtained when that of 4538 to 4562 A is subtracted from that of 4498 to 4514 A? 1.0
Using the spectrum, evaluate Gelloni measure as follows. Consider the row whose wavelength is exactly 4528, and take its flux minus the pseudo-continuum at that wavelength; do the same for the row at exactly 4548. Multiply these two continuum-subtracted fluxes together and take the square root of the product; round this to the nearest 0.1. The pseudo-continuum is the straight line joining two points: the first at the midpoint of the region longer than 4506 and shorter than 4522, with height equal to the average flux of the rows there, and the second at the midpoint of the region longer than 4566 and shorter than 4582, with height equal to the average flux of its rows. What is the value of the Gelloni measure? 0.7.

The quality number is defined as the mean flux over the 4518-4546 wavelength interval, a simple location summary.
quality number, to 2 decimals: 7.64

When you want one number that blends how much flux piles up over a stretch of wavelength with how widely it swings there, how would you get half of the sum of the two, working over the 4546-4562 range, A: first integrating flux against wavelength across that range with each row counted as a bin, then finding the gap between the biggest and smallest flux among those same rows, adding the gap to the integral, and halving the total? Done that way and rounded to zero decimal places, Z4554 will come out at 63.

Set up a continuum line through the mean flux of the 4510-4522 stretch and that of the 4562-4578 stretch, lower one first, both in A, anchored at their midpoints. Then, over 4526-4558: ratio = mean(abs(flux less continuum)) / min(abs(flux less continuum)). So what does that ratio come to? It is 2.8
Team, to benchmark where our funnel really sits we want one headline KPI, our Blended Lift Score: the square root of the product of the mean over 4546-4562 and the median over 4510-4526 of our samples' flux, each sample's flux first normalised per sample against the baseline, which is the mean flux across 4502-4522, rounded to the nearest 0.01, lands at 0.91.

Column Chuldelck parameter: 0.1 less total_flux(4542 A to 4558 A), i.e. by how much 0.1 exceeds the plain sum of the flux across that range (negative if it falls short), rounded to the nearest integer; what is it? -31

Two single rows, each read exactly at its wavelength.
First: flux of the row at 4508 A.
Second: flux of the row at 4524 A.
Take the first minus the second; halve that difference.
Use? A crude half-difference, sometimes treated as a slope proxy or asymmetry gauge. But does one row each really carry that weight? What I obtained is 0.9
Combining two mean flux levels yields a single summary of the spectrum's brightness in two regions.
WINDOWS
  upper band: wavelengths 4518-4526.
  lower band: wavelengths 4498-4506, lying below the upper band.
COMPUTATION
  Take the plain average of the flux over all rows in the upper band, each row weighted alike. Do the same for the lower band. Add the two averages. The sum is 16.7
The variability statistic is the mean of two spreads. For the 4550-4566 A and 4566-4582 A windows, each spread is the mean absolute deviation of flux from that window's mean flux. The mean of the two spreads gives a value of 0.32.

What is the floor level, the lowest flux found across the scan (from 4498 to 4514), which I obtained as 7.676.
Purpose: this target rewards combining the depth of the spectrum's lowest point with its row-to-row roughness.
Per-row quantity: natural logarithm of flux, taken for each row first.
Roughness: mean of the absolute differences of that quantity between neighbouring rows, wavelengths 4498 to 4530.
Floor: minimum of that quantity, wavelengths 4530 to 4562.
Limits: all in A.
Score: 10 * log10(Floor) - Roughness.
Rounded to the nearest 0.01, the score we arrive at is 2.78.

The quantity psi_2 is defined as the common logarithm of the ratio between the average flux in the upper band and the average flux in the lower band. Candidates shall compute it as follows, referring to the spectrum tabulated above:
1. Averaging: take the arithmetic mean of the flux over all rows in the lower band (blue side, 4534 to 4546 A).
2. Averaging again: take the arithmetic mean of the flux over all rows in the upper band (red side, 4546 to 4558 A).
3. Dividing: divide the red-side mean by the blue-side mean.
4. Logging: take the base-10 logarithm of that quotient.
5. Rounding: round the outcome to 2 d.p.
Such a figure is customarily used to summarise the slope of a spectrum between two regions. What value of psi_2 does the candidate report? 0.03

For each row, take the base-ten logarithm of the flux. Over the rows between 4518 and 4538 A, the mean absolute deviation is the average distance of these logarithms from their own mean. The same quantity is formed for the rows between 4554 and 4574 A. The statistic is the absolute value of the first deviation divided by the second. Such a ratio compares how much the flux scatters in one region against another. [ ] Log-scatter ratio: 1.0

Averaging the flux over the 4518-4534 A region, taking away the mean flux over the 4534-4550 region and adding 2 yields 2.41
